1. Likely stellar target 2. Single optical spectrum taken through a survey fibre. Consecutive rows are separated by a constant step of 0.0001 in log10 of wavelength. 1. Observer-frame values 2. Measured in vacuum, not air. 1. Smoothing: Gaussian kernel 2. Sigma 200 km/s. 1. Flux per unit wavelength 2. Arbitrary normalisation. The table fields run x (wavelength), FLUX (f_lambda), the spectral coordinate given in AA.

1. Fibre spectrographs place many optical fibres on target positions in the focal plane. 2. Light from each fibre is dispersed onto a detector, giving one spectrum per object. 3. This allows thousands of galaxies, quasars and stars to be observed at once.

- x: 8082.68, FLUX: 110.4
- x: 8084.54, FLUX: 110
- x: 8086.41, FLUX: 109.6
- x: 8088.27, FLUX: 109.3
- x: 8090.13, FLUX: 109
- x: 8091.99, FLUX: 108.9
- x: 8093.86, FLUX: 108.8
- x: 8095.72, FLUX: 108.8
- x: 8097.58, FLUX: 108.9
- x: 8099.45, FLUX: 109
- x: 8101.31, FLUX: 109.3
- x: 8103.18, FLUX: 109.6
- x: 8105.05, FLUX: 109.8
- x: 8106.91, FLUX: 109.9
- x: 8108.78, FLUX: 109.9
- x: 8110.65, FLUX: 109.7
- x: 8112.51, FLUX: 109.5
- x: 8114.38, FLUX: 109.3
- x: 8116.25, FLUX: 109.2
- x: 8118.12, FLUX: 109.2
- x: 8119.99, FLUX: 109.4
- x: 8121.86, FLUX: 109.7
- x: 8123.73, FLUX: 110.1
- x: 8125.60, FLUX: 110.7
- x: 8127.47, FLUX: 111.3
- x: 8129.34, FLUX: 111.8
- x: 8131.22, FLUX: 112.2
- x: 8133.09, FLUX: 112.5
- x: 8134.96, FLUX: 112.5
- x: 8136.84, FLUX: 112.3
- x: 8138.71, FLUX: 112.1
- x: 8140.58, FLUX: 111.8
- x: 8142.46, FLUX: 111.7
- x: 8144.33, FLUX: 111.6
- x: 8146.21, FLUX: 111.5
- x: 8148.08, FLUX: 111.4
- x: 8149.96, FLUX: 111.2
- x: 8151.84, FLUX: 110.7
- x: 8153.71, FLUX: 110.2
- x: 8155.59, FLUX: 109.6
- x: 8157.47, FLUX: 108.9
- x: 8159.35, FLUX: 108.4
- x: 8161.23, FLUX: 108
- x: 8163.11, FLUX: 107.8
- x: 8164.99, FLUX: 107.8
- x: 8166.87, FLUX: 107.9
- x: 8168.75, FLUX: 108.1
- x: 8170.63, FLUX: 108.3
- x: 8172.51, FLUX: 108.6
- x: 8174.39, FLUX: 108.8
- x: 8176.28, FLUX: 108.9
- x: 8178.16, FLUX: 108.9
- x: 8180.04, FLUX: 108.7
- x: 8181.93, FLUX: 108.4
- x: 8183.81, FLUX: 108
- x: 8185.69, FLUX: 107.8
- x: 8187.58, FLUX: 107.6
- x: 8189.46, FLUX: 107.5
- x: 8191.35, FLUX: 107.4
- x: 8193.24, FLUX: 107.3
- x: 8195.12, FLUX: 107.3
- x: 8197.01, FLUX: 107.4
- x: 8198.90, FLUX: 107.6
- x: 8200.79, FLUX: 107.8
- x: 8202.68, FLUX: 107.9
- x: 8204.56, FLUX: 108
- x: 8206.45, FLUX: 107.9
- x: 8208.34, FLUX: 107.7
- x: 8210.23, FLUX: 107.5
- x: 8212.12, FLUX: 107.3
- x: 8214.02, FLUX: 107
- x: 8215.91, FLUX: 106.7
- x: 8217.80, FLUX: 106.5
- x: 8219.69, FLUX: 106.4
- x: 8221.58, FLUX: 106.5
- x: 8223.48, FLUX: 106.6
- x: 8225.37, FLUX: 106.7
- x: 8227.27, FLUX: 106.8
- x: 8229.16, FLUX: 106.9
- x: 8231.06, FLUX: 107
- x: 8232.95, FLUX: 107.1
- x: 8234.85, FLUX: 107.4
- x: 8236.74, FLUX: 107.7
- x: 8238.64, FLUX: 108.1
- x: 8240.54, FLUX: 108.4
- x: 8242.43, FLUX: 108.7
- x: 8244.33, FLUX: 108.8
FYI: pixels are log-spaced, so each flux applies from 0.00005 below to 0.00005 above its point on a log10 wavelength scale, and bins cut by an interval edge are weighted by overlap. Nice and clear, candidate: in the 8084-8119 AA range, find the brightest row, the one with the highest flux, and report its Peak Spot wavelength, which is 8084.54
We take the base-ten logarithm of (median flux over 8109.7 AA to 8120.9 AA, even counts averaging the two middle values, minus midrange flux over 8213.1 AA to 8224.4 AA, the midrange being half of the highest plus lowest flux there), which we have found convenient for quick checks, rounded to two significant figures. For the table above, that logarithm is 0.42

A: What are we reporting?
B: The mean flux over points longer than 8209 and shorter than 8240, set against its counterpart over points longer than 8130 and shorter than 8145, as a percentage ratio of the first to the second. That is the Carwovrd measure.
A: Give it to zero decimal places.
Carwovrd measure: 95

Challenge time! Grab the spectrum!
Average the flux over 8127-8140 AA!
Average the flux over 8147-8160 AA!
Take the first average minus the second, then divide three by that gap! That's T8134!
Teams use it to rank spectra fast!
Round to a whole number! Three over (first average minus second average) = 1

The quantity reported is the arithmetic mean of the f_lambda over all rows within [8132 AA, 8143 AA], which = 112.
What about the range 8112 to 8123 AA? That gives 109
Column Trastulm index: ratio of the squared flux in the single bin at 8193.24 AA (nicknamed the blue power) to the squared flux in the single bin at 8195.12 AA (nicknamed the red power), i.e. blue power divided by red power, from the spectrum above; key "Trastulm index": 1.00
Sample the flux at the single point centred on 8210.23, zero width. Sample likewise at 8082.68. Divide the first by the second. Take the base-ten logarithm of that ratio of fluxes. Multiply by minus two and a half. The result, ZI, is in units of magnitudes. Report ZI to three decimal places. 0.029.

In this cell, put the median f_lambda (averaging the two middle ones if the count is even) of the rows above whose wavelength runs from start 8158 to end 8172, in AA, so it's 108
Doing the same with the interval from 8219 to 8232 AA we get 107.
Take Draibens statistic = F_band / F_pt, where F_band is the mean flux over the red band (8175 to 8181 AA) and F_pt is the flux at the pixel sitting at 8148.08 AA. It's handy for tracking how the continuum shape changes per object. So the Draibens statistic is 0.98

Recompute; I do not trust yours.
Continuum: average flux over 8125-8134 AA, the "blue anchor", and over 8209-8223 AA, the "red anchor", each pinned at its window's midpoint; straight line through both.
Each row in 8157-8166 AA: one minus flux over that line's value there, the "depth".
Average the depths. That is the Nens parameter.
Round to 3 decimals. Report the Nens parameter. 0.016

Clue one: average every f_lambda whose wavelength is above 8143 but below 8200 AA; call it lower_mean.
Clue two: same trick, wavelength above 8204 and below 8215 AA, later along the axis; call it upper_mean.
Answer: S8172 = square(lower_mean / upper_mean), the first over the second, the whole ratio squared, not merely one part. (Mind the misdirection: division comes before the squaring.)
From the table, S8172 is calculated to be 1.02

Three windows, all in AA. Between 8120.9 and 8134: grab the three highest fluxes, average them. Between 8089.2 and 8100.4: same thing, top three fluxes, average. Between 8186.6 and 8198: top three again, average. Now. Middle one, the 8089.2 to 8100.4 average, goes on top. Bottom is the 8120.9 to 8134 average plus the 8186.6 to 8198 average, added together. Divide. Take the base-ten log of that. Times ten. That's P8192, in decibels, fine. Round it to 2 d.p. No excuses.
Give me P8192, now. -3.04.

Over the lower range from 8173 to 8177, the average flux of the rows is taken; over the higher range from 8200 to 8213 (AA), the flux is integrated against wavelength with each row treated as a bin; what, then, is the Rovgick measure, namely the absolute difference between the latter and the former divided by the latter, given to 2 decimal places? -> 0.92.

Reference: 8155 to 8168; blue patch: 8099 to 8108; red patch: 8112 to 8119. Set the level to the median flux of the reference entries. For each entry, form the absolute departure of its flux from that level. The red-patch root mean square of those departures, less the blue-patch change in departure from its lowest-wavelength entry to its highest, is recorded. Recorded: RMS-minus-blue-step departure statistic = 0.4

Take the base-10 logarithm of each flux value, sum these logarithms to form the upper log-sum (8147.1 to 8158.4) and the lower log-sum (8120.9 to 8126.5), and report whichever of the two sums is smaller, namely 6.1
